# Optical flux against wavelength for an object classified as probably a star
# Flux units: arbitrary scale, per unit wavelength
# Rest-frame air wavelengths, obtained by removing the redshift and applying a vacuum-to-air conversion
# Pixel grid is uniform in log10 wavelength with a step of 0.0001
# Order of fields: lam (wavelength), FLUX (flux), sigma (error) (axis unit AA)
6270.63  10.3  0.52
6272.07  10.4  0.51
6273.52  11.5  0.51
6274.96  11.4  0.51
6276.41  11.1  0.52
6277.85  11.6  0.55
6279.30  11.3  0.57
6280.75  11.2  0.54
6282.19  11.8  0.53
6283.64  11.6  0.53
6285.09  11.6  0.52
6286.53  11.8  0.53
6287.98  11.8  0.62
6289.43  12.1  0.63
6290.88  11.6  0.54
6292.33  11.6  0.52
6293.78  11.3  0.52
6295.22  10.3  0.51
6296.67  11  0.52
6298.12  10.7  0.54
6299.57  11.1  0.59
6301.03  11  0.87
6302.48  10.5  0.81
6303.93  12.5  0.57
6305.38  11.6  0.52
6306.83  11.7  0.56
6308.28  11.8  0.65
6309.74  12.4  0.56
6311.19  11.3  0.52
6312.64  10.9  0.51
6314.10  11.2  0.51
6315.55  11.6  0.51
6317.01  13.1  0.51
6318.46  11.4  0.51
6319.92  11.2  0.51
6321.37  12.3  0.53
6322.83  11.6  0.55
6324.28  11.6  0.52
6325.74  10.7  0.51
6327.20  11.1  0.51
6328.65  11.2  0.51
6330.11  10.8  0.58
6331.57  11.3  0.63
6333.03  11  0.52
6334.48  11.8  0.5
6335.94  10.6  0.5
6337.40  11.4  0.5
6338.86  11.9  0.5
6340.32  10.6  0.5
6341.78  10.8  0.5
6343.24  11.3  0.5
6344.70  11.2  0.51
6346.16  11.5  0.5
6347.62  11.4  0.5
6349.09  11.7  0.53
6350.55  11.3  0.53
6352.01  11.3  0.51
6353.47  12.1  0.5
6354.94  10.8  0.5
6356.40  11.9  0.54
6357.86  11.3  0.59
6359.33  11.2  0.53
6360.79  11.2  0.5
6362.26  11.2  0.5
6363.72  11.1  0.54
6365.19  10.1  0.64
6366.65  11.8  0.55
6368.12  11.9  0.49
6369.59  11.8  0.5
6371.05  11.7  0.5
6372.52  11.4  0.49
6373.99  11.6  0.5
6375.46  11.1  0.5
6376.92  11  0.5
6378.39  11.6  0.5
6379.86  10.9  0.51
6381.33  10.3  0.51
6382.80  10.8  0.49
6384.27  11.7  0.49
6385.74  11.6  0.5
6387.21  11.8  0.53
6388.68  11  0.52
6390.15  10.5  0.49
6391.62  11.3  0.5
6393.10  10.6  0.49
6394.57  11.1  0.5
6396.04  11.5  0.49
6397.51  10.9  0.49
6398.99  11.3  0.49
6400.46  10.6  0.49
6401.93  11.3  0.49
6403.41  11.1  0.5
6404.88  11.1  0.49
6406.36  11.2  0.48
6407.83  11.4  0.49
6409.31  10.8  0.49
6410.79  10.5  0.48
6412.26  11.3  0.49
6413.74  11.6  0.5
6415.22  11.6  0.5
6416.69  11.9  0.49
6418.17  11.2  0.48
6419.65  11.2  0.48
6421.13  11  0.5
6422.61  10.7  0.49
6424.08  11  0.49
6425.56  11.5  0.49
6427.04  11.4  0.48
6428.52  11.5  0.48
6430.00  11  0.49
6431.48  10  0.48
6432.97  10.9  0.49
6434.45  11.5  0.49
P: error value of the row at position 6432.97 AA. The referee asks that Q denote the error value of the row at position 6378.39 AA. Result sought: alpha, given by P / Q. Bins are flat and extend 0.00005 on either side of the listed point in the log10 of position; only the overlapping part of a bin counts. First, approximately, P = 0.49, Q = 0.500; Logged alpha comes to 0.98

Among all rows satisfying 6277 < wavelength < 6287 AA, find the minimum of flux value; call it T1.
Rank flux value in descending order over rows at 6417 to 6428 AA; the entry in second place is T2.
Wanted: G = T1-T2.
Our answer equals -0.20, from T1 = 11.2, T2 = 11.4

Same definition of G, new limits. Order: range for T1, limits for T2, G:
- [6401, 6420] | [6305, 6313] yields -1.30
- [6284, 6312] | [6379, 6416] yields -1.40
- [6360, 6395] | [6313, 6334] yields -2.20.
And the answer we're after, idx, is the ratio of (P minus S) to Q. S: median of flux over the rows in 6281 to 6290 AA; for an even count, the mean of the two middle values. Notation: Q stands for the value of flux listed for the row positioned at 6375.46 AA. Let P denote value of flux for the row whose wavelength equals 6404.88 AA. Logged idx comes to -0.06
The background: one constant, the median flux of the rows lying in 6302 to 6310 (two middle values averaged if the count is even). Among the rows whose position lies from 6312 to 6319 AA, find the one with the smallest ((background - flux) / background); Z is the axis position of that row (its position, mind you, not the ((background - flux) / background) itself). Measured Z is 6317.01 AA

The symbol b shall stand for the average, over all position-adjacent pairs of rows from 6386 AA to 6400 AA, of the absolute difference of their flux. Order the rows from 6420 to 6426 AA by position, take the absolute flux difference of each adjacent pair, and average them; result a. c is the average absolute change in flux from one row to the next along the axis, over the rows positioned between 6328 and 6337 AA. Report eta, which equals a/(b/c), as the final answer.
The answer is 0.40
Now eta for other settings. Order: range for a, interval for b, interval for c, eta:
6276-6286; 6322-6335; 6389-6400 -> 0.38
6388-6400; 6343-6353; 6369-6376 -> 0.77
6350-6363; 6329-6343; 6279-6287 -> 0.15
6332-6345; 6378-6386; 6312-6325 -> 0.89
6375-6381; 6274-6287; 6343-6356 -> 0.70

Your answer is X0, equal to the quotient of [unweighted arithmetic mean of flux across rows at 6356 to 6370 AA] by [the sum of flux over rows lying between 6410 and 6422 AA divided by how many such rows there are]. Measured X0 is 1.01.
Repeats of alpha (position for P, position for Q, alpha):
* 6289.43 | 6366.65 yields 1.15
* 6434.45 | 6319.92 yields 0.96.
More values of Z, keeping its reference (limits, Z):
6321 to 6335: 6321.37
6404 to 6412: 6407.83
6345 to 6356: 6353.47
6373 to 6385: 6384.27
